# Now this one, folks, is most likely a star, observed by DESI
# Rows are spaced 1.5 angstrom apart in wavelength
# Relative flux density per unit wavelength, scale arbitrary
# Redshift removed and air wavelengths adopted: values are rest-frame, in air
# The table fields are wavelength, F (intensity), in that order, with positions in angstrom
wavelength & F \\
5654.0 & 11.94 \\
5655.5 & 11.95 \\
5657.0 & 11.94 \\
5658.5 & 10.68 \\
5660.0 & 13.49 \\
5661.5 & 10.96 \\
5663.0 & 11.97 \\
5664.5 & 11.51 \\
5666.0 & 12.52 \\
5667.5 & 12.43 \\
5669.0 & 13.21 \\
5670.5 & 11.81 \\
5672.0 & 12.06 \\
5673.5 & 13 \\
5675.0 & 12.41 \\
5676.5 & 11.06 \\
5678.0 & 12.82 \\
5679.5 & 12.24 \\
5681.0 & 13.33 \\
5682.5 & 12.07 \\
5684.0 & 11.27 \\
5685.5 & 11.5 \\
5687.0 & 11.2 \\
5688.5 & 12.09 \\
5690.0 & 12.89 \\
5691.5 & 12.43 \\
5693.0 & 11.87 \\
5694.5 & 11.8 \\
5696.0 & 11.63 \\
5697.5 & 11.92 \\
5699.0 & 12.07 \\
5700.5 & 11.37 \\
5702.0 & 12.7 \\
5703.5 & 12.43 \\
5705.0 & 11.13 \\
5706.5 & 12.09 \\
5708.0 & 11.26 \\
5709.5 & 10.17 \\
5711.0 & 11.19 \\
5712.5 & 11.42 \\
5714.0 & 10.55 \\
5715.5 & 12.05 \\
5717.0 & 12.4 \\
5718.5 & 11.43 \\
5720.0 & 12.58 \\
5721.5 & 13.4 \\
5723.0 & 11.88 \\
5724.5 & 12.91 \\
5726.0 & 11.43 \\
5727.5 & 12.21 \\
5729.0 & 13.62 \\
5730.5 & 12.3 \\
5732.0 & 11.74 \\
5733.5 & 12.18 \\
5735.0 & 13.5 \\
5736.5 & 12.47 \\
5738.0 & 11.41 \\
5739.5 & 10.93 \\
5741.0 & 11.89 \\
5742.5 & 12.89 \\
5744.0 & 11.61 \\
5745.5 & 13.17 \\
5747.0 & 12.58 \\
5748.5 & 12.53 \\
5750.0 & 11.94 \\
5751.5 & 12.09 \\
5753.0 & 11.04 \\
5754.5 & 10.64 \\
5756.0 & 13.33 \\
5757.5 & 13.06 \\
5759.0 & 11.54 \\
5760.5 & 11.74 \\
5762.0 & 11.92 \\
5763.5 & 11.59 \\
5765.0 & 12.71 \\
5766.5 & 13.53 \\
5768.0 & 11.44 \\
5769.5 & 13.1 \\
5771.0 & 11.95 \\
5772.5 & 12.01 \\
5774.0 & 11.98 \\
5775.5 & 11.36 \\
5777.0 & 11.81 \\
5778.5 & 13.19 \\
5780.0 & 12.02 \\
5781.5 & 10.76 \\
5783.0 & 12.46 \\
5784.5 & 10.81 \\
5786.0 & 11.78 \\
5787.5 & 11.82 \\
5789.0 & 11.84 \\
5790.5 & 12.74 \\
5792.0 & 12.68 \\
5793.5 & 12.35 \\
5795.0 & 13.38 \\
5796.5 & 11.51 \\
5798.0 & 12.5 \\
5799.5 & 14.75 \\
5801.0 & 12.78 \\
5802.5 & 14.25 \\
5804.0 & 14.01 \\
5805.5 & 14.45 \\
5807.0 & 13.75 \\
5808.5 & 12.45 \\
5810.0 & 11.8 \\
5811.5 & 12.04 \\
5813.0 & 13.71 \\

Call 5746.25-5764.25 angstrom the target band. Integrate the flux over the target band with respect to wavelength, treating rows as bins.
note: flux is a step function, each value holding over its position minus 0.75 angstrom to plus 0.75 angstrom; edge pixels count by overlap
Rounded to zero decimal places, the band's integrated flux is 216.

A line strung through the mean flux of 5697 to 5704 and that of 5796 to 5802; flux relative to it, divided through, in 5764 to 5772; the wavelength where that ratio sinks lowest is 5768.0 angstrom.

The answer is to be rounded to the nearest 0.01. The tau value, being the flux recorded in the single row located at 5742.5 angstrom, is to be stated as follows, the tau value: 12.89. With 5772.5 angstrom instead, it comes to 12.01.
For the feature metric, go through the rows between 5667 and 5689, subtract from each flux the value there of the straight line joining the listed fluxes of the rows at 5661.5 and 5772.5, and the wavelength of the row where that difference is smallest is 5676.5 angstrom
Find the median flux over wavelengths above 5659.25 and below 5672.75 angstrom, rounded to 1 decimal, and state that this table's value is 12.1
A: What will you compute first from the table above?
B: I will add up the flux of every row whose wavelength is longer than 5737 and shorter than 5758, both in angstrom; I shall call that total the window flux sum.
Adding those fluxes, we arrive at 169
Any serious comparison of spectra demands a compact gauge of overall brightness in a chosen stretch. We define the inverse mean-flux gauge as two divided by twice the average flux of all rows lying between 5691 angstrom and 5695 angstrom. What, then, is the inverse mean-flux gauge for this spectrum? 0.083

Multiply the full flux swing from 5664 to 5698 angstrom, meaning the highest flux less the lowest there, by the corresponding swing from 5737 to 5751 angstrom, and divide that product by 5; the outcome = 1.02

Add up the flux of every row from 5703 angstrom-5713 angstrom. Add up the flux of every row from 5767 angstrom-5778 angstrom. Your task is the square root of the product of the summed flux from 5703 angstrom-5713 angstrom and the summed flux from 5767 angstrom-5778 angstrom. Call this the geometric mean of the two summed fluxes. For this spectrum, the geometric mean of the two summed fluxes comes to 81.6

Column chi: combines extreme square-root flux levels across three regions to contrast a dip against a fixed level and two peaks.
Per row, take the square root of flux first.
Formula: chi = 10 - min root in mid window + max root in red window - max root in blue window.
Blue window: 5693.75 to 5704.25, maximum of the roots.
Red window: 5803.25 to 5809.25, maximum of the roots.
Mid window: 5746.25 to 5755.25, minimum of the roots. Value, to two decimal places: 6.98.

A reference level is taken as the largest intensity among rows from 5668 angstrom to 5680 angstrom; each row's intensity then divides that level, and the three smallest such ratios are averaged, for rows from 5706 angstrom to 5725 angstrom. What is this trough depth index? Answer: 1.02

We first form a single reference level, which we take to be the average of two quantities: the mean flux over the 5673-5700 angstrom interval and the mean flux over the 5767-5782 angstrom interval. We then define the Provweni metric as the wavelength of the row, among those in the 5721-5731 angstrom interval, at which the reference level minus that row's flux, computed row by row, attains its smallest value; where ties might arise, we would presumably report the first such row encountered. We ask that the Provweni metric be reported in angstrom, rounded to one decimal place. 5729.0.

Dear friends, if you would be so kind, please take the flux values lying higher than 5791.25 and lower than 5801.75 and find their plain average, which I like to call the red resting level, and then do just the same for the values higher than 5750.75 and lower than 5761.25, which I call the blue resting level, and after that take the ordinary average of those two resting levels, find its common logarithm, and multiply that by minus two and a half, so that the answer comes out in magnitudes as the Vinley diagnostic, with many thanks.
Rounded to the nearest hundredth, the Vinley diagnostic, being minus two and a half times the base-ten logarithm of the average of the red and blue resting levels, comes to -2.73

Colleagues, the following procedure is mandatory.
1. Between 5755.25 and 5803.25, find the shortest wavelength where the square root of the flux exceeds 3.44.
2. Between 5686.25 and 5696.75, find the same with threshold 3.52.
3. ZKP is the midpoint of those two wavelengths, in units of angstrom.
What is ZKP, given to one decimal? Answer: 5723.0 angstrom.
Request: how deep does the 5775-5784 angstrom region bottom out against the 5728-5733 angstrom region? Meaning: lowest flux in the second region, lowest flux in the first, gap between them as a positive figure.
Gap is 1.0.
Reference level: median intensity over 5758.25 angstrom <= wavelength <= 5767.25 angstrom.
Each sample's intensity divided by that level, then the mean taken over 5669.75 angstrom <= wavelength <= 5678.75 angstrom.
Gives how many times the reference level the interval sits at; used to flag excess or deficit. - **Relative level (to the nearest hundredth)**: 1.03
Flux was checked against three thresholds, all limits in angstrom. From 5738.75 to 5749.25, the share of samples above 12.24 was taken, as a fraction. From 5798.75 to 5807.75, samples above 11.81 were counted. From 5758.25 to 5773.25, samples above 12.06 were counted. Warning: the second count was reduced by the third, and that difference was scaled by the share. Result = 1.7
